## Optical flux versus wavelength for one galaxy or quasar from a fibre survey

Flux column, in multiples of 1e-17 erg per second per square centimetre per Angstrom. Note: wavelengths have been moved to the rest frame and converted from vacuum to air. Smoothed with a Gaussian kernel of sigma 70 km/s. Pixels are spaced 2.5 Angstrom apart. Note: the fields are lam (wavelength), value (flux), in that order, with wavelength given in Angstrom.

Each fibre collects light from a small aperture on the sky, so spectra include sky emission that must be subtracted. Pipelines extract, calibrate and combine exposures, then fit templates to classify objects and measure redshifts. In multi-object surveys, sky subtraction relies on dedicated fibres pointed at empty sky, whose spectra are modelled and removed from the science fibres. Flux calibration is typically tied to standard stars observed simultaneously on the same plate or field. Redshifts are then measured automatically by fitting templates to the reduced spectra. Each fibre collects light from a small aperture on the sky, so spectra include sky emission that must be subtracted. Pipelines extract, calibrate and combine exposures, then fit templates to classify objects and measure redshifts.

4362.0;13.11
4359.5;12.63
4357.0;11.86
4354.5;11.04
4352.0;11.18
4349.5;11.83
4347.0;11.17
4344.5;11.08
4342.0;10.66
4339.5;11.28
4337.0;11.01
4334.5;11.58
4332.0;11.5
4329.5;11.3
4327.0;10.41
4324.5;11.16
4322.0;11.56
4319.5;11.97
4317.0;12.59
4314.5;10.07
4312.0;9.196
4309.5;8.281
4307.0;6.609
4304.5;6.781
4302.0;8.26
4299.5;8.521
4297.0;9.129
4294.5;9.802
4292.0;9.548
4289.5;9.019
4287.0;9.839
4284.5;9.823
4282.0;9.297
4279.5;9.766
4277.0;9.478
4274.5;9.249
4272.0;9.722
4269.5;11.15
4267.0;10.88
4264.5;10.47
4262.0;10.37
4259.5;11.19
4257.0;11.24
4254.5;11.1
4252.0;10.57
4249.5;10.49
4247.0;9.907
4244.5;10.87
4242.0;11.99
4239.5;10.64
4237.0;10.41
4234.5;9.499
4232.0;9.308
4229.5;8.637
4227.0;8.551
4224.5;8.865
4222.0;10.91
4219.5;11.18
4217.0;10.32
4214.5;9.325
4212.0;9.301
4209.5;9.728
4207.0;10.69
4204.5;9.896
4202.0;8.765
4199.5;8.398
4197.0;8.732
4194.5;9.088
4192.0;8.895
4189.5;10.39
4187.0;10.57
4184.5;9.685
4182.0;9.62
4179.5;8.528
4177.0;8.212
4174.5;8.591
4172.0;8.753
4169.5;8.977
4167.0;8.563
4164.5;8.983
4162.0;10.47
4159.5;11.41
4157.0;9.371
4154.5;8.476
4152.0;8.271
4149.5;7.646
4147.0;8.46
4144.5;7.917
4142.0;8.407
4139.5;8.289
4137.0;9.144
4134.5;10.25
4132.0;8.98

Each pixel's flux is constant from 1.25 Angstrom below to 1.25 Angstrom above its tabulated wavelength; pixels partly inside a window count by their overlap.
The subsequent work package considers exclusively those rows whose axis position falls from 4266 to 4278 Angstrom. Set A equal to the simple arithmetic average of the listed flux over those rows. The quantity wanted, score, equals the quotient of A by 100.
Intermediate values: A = 10.1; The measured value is 0.101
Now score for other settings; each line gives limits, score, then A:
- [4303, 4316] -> 0.082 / 8.2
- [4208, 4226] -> 0.099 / 9.9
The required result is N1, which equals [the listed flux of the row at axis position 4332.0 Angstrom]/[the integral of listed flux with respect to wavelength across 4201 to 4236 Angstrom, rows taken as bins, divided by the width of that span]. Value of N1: 1.19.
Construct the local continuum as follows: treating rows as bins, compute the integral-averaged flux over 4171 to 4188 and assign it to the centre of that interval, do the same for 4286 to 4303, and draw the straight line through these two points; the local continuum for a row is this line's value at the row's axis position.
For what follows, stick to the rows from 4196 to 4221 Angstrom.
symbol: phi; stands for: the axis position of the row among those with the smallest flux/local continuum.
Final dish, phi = 4199.5 Angstrom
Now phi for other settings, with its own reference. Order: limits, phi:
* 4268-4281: 4274.5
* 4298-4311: 4307.0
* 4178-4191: 4179.5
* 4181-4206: 4199.5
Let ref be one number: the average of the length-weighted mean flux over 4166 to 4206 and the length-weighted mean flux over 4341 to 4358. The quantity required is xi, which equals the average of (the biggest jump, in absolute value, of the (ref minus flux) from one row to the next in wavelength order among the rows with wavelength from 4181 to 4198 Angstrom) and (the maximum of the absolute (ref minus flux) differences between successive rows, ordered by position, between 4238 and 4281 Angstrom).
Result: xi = 1.46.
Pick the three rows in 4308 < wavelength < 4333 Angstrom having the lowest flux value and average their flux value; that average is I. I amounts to 9.2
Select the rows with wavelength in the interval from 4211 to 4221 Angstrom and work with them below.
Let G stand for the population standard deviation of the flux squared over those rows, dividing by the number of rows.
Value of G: 15.9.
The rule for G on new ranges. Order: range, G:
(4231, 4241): 11.4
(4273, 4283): 3.9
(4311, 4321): 30.0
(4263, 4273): 11.2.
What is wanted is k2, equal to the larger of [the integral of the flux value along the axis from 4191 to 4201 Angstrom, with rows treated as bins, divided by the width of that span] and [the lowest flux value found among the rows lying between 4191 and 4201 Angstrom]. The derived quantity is 8.8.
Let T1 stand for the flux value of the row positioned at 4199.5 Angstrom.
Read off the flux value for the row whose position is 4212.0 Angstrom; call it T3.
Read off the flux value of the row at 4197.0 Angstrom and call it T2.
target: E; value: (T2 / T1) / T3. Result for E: 0.112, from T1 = 8.398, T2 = 8.732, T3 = 9.301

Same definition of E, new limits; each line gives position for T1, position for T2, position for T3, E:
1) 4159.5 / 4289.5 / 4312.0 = 0.086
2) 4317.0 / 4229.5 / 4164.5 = 0.076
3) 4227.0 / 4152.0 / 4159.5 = 0.085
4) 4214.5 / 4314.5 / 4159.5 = 0.095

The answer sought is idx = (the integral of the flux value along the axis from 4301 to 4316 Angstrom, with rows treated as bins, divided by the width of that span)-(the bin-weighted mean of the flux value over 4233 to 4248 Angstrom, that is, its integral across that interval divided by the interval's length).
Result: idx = -2.3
